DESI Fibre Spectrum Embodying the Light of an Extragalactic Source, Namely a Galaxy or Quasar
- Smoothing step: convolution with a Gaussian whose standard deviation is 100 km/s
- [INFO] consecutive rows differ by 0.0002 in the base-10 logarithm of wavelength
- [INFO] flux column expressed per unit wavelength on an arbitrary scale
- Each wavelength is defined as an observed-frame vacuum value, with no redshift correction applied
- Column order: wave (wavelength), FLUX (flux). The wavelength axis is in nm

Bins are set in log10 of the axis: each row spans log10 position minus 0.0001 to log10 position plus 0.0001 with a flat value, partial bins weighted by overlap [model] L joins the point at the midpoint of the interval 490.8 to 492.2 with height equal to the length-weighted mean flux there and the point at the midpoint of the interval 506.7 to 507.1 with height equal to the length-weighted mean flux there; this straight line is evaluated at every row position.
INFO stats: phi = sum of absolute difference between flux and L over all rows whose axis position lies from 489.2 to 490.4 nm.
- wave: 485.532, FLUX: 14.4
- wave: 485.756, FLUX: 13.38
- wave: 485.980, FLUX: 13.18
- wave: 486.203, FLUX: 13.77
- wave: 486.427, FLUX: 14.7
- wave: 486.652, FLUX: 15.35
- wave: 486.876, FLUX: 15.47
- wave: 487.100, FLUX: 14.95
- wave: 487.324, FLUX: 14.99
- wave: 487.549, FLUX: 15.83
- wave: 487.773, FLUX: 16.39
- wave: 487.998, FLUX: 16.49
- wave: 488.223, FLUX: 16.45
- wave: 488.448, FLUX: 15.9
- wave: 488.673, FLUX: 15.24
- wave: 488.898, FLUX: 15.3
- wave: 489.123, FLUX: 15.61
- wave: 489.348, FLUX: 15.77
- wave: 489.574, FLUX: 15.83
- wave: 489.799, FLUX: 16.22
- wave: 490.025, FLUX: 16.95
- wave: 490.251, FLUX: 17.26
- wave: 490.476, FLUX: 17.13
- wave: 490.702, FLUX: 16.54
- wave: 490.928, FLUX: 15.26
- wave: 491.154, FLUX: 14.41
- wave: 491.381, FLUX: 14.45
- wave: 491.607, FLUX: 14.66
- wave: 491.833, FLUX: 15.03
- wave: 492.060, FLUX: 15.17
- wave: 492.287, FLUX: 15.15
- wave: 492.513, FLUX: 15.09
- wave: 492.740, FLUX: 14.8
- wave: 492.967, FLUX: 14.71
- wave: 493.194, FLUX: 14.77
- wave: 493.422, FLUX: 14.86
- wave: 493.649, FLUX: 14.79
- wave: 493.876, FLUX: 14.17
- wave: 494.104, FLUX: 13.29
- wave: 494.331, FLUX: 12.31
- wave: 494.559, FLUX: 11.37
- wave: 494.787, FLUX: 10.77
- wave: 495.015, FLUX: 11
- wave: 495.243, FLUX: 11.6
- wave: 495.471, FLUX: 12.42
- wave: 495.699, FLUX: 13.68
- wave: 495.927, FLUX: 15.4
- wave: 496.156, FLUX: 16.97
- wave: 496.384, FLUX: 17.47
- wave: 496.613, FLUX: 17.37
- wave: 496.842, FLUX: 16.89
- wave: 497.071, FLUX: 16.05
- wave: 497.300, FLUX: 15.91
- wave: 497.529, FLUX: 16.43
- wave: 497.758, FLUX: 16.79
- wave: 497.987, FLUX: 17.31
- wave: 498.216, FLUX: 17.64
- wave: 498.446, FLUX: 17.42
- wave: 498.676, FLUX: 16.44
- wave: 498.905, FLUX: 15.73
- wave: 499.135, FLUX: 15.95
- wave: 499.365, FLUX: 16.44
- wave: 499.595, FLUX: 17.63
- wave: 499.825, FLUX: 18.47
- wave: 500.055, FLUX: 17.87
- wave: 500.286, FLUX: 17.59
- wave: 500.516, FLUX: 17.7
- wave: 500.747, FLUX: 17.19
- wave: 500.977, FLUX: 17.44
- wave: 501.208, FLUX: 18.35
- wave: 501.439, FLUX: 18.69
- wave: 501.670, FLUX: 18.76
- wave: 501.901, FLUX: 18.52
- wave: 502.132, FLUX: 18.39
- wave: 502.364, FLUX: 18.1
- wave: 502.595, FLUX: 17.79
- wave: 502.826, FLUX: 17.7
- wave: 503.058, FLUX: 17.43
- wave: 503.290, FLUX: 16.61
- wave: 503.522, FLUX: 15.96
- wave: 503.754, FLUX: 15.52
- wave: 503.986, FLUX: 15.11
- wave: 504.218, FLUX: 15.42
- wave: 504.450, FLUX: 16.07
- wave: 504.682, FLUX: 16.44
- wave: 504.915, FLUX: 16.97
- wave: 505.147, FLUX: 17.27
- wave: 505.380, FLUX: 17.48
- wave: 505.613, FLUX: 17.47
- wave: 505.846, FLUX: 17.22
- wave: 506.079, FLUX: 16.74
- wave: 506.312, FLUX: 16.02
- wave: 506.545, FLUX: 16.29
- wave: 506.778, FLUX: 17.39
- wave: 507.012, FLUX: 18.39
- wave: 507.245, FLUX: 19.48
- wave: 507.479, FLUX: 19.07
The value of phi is 9.5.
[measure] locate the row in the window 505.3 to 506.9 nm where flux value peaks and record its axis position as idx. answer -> 505.380 nm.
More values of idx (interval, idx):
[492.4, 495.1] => 492.513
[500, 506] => 501.670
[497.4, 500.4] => 499.825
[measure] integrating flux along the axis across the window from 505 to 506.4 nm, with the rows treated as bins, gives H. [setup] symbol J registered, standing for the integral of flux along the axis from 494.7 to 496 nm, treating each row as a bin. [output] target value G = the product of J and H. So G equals 386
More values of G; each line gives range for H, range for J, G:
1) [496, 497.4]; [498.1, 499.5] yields 545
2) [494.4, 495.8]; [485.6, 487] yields 331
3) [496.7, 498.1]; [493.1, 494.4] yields 425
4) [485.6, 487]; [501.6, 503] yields 510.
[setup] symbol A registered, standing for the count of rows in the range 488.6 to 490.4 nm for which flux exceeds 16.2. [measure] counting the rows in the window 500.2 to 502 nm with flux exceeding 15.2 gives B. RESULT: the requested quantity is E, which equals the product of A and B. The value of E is 24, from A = 3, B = 8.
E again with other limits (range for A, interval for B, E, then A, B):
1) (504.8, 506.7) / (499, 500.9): 56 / 7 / 8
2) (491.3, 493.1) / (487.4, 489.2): 0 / 0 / 8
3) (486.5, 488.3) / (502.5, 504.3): 21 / 3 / 7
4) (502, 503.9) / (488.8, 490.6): 48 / 6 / 8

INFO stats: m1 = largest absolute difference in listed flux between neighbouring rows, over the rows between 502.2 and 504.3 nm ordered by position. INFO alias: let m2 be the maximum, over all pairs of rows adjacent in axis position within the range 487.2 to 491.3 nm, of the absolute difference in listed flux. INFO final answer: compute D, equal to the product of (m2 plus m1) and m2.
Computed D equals 2.7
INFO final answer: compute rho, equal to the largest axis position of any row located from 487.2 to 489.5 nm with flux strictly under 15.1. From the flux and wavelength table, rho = 487.324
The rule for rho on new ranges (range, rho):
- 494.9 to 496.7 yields 495.699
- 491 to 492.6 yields 492.513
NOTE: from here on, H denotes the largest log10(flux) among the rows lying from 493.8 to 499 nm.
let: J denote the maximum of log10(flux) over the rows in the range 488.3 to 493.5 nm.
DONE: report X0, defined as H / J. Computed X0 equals 1.008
